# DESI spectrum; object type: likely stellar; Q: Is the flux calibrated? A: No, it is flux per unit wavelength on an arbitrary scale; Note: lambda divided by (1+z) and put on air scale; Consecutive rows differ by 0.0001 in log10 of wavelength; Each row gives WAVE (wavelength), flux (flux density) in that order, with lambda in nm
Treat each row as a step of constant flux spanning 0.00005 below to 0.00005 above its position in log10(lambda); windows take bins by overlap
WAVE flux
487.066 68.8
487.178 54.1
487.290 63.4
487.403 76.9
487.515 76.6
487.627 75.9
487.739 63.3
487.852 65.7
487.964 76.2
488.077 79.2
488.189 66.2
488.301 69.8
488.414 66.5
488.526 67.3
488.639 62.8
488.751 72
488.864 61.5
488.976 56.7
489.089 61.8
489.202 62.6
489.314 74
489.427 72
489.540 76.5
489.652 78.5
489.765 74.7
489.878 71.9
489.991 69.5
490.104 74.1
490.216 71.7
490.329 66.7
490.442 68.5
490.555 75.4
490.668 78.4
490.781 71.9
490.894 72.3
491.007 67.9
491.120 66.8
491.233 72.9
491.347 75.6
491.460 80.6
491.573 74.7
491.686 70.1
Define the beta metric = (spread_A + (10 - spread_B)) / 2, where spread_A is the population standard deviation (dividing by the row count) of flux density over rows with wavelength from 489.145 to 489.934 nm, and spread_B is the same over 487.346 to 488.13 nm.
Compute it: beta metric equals 4.5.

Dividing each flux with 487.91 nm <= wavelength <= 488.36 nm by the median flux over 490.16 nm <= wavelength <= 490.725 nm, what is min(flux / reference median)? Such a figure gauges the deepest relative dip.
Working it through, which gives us 0.923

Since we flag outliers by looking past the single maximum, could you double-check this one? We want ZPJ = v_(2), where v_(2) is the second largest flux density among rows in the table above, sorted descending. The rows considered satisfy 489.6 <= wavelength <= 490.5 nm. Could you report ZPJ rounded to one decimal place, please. 74.7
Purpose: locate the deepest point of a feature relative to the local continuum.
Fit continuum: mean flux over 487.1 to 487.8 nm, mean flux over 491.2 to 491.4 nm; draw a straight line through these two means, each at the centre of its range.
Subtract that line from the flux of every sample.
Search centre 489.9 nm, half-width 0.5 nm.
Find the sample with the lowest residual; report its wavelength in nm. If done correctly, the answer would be 490.329 nm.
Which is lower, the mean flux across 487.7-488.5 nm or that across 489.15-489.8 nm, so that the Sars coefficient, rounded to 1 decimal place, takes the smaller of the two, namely 69.6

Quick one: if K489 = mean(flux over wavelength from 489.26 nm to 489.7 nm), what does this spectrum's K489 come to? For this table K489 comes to 75.2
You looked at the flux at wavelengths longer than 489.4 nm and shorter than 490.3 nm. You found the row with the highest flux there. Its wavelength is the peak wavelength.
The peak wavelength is 489.652 nm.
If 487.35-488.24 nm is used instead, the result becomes 488.077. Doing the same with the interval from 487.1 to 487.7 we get 487.403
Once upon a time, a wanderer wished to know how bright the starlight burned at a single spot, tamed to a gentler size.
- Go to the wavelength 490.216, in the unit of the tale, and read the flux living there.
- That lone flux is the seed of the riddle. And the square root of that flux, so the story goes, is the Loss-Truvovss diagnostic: 8.5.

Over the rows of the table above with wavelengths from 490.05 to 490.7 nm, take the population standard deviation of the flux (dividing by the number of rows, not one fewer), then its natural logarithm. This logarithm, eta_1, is 1.39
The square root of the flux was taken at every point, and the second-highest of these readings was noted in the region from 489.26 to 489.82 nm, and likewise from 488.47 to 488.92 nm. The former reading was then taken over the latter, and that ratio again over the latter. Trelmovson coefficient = 0.130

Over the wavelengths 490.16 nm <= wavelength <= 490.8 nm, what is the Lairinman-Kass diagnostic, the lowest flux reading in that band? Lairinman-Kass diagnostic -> 66.7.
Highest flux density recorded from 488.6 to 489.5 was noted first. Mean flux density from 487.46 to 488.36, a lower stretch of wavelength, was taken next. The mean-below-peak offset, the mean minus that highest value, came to -2.4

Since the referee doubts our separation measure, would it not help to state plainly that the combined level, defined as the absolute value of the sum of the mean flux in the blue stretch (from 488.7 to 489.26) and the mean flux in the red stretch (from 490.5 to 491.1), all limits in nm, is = 136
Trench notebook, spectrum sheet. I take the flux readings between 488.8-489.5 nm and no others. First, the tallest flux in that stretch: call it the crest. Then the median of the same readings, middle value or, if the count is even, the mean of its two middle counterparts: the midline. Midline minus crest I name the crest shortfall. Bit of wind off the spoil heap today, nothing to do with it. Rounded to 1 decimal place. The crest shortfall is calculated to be -11.8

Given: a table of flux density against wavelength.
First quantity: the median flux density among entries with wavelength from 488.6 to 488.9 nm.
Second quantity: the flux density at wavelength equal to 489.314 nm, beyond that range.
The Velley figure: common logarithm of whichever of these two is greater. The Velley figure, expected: 1.87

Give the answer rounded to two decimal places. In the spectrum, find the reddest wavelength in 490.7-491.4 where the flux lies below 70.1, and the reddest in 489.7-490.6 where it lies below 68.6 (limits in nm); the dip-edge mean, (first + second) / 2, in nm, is 490.78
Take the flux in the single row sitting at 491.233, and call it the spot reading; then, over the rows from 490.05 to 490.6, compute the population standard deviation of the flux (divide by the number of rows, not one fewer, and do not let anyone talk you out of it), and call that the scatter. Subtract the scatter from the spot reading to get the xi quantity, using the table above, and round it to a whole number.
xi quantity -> 70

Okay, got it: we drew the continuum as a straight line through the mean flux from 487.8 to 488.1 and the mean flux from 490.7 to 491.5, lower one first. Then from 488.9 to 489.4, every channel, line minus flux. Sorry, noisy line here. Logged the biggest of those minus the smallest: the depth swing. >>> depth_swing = 17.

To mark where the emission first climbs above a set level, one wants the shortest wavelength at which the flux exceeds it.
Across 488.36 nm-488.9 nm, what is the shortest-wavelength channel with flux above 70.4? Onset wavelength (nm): 488.751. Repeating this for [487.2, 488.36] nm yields 487.403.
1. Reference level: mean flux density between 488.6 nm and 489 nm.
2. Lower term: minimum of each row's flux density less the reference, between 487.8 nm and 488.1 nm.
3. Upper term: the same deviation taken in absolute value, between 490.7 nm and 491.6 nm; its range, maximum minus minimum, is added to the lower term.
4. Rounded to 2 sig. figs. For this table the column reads 16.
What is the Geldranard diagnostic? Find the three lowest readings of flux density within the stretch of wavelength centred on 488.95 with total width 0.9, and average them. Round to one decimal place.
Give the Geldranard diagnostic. 60.0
